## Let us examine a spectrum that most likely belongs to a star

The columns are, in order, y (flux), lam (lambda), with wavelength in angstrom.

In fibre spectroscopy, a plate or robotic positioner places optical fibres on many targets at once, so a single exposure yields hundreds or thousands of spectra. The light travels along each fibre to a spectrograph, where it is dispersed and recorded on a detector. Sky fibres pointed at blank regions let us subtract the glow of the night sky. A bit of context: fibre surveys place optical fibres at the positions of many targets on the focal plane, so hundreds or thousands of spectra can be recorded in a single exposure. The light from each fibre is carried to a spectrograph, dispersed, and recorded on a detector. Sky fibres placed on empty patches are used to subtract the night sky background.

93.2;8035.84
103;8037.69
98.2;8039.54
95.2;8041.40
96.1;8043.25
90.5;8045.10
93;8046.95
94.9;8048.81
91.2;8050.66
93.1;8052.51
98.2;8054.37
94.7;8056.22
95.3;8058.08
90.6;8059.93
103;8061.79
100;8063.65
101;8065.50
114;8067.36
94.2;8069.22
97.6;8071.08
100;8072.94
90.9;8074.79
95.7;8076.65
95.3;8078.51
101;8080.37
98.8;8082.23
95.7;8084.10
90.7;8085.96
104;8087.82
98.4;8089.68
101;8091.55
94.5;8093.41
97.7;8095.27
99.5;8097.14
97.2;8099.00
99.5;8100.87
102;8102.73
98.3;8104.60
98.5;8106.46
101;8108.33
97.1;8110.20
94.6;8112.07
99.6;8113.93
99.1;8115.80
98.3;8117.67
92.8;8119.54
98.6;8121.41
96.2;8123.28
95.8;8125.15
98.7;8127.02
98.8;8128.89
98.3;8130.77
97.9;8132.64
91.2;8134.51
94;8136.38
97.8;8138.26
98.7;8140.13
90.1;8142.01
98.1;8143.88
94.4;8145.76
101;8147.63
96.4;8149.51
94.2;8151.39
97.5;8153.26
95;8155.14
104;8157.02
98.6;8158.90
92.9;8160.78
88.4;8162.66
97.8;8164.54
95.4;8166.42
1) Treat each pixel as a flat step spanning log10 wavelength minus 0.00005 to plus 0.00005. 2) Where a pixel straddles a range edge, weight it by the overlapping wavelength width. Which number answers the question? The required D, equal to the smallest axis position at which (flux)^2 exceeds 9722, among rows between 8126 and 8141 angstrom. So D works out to 8127.02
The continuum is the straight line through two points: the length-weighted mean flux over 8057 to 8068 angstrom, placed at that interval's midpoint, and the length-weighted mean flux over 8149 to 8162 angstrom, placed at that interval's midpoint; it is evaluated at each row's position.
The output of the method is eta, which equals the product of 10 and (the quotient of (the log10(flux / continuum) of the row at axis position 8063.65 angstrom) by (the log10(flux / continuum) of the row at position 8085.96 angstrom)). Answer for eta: 0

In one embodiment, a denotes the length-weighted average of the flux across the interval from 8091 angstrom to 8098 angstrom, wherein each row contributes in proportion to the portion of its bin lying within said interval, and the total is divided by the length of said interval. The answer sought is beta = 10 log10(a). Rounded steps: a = 98.0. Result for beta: 19.9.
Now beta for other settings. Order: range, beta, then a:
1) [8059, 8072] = 20.0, 100.0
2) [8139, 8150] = 19.8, 96.5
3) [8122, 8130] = 19.9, 97.4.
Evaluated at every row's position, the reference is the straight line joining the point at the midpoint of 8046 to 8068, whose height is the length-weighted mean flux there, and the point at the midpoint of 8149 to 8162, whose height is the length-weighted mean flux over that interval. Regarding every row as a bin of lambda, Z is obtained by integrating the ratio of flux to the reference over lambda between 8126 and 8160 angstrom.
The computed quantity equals 34.0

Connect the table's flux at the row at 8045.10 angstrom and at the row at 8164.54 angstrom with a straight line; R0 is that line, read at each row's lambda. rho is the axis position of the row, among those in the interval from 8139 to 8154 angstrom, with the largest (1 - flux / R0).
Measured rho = 8142.01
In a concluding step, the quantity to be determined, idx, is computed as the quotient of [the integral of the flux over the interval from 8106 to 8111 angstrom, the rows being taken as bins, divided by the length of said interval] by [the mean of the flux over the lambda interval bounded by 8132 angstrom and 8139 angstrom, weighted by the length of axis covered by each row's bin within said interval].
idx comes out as 1.04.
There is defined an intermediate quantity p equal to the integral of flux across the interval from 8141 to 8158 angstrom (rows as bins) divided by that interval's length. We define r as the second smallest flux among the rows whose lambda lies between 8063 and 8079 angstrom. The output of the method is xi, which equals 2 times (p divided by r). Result 2.05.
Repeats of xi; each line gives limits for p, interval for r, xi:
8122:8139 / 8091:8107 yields 1.99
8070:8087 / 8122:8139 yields 2.05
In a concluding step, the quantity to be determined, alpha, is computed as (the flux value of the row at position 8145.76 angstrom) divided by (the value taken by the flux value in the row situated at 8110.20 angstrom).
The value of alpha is 0.972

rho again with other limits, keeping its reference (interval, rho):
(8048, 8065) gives 8059.93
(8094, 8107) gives 8099.00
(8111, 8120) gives 8119.54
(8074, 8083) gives 8074.79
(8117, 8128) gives 8119.54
